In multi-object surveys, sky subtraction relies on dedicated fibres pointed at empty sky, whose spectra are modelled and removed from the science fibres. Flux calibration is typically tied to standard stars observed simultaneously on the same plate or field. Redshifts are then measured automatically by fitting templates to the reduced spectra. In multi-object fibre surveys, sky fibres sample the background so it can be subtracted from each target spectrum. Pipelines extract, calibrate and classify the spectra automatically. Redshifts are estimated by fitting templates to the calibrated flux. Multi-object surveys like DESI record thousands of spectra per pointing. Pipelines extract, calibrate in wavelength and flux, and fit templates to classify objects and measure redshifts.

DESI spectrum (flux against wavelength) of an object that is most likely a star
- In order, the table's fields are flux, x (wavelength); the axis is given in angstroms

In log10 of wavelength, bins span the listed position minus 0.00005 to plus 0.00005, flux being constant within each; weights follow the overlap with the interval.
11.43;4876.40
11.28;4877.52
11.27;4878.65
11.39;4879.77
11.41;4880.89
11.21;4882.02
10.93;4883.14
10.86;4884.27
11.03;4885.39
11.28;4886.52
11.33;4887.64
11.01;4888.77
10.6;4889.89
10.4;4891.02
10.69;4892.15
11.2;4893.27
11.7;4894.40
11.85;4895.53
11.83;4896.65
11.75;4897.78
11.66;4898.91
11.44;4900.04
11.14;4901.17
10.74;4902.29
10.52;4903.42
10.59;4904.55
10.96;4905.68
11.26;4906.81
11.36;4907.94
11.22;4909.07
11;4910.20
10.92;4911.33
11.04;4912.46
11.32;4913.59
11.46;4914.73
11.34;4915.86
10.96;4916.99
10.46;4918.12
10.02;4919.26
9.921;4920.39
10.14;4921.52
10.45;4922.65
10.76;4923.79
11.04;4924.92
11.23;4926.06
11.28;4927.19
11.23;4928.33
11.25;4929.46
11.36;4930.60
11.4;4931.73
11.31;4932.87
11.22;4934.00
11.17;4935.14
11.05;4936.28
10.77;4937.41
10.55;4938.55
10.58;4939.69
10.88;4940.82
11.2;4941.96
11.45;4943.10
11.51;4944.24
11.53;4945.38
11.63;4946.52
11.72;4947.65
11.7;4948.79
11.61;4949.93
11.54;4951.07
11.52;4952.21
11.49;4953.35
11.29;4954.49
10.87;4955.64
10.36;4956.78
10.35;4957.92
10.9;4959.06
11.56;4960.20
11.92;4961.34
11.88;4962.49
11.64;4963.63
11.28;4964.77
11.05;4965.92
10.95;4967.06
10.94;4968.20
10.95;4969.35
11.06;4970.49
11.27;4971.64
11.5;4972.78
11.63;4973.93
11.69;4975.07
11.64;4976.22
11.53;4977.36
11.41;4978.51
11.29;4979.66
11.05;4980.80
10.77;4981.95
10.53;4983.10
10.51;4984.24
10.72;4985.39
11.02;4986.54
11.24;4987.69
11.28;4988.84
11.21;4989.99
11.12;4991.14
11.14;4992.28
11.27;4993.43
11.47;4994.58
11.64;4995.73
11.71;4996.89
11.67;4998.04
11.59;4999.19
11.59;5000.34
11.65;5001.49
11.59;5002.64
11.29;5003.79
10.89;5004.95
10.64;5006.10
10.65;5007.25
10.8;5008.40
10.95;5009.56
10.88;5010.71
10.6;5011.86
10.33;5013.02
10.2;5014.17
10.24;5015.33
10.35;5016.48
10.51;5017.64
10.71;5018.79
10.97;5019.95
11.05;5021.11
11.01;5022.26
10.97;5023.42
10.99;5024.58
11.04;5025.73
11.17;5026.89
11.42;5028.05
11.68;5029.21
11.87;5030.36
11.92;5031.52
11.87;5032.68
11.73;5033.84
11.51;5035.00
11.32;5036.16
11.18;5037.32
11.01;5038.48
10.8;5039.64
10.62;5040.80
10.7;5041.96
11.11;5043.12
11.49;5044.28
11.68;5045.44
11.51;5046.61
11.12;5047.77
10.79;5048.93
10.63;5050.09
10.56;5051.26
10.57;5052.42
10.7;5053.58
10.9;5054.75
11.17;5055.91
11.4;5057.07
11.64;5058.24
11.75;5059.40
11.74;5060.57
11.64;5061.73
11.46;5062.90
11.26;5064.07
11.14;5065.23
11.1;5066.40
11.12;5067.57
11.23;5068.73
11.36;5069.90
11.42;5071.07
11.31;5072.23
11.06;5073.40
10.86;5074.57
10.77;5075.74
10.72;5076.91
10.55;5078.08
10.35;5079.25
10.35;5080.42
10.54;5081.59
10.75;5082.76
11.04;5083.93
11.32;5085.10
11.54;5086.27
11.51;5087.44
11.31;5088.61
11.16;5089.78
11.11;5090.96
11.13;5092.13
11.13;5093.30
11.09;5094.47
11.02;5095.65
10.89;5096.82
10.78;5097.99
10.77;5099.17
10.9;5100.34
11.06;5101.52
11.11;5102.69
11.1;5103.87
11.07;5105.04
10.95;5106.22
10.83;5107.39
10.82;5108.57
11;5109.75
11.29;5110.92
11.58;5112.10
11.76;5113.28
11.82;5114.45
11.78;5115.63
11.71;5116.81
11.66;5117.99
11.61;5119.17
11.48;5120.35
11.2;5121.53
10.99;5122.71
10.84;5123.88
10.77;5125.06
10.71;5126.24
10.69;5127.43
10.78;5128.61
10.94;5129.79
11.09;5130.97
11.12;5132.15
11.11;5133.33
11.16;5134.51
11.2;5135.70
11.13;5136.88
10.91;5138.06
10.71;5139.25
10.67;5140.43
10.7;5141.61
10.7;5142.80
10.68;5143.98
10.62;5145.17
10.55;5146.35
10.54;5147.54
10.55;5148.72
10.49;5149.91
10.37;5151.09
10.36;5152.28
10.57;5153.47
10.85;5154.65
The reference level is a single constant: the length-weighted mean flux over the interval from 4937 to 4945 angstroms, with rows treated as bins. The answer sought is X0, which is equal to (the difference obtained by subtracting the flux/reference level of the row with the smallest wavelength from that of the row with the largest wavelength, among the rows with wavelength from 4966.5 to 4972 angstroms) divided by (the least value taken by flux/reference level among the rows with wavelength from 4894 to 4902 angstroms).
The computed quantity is 0.03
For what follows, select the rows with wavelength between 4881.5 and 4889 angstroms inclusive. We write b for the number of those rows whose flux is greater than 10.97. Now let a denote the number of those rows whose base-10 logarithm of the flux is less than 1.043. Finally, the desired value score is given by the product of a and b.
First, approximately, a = 4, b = 5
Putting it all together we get 20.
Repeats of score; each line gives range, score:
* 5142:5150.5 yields 0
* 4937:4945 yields 12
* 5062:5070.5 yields 0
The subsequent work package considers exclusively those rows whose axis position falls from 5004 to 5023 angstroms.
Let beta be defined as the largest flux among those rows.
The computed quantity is 11.05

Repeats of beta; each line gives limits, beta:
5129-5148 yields 11.2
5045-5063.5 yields 11.75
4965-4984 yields 11.69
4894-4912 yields 11.85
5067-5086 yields 11.42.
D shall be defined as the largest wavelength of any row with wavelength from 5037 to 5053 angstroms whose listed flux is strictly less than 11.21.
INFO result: 5052.42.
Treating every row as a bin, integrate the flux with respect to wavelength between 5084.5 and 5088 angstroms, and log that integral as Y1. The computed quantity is 40.1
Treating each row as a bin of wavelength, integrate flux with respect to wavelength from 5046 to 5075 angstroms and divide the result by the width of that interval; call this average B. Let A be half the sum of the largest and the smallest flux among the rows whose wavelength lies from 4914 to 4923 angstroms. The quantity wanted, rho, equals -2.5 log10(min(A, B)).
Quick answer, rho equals -2.57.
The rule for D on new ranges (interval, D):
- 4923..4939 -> 4938.55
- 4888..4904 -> 4903.42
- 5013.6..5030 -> 5026.89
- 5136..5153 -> 5152.28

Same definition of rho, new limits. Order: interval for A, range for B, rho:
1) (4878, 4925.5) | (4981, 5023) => -2.59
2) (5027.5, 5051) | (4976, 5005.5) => -2.63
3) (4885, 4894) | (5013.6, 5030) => -2.59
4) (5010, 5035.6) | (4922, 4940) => -2.61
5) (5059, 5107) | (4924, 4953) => -2.61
